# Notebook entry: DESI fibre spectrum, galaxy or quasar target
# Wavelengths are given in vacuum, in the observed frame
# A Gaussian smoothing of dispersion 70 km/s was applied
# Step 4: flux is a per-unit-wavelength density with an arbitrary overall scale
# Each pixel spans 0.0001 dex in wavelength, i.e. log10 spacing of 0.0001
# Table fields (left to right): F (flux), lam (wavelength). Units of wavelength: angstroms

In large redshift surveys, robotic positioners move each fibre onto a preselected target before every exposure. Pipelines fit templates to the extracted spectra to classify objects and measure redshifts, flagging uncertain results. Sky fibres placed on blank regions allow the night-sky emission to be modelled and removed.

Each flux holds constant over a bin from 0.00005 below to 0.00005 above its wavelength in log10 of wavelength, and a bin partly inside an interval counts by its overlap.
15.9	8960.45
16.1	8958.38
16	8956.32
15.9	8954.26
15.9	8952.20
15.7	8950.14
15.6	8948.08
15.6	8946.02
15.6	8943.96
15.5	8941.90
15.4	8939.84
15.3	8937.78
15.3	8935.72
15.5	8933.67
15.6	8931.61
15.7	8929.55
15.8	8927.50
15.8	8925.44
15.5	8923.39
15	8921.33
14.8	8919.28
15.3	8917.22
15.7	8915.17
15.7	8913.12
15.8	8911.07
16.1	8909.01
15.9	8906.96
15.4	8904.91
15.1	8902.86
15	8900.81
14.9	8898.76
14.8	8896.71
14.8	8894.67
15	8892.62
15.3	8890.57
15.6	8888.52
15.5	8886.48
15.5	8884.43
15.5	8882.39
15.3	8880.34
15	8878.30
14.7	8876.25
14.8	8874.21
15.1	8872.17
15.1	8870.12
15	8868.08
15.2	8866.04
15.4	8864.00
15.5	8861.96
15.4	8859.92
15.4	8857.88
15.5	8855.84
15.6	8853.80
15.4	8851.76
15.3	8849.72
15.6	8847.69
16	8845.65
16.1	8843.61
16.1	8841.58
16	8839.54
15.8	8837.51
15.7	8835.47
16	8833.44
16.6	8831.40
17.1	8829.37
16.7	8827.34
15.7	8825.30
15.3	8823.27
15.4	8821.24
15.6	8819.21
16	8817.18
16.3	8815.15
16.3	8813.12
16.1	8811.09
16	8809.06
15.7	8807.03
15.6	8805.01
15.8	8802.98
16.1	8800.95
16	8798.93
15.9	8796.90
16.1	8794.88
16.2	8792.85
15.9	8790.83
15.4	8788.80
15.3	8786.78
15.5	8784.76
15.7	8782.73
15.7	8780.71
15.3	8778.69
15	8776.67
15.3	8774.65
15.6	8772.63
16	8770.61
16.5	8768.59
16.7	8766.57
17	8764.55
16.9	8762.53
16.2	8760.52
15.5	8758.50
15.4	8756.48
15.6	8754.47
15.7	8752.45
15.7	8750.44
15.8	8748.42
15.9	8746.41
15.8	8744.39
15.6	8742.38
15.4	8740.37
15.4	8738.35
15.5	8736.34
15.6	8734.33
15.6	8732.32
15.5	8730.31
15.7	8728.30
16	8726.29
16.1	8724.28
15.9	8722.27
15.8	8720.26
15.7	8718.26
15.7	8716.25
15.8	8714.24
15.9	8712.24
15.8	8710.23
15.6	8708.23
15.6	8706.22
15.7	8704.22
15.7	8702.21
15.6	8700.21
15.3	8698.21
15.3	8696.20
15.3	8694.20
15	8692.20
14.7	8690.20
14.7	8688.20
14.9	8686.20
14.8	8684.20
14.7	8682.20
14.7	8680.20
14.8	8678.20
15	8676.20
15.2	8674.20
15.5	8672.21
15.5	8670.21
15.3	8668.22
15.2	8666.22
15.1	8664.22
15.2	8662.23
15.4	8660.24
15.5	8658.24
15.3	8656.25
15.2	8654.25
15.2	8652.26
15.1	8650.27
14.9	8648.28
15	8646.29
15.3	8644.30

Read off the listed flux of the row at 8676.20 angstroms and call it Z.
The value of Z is 15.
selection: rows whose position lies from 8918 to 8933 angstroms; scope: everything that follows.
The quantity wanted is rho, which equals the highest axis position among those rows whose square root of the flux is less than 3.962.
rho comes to 8931.61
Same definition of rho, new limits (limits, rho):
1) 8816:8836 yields 8823.27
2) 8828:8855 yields 8853.80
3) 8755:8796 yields 8788.80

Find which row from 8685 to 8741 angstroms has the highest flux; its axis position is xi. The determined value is 8724.28 angstroms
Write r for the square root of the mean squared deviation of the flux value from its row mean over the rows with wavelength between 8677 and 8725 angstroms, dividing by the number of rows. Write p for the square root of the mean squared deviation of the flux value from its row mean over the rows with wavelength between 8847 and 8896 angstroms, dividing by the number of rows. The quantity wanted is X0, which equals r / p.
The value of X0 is 1.72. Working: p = 0.27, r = 0.46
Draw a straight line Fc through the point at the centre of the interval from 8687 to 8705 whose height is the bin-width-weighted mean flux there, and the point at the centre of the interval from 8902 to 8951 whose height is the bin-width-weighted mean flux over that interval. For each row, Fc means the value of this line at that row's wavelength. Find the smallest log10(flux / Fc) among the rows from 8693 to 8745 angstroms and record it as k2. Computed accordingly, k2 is 0.001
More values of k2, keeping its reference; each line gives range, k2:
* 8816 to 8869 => -0.013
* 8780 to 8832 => -0.003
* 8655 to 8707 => -0.016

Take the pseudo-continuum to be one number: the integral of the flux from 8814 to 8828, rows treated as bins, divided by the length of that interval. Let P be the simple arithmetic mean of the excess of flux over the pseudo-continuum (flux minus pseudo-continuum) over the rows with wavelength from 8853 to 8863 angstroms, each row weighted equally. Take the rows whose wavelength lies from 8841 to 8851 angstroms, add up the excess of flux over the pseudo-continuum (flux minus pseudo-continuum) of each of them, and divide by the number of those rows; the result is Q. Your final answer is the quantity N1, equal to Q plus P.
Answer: -0.37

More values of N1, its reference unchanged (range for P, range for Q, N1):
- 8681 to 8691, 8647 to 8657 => -1.77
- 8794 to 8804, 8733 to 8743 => -0.19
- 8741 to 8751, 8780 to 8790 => -0.39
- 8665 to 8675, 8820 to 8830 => -0.29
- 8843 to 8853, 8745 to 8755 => -0.25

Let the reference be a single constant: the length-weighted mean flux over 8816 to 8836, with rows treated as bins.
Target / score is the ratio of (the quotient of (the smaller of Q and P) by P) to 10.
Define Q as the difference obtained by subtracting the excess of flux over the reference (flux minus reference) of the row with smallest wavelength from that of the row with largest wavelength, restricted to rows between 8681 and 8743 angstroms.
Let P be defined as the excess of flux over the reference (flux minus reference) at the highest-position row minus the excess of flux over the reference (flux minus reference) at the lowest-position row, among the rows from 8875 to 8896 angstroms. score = 0.10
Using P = 0.10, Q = 0.9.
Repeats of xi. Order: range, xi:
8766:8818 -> 8766.57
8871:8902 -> 8888.52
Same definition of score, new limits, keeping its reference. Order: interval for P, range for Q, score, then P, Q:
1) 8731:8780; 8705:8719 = 0.10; -0.30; 0.1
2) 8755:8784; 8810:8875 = -0.43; 0.30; -1.3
